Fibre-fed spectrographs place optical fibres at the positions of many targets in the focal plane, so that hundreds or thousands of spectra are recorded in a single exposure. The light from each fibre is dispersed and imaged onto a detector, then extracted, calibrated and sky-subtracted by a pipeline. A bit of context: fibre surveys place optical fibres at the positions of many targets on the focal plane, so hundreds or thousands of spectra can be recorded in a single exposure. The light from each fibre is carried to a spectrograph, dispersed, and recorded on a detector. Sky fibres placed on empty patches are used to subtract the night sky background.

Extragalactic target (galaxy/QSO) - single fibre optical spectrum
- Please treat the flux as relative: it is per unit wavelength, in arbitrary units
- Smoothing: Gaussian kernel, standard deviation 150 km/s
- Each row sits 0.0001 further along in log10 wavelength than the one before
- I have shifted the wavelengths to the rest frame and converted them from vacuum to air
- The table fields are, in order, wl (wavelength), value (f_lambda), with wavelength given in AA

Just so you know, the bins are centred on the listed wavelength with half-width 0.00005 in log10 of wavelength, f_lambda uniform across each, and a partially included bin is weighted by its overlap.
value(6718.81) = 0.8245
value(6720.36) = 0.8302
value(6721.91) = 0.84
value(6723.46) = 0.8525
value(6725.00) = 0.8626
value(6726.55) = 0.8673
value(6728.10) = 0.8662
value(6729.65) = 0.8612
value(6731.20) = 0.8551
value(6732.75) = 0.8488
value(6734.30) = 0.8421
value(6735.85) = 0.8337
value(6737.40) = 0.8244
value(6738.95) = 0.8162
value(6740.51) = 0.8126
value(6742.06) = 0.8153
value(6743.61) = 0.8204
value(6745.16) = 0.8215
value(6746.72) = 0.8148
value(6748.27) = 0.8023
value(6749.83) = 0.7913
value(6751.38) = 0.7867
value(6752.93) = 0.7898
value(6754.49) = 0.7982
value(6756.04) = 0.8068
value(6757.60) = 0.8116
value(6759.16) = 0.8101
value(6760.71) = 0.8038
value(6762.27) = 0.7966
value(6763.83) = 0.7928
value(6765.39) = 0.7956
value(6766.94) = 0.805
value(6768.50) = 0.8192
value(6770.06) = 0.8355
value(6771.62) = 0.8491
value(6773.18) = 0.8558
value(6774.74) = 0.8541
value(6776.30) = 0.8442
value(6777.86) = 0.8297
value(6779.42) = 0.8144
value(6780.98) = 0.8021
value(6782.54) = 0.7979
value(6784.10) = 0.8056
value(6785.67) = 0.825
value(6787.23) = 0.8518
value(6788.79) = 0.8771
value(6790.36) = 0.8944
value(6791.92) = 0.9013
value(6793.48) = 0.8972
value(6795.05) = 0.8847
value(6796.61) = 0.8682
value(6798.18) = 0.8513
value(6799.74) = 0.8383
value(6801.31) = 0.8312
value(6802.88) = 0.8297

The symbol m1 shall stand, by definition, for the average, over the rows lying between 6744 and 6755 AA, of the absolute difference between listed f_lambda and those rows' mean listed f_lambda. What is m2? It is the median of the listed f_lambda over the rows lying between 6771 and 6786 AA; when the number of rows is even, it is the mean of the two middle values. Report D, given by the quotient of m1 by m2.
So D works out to 0.013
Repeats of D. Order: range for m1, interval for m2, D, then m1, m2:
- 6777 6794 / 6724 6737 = 0.042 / 0.036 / 0.858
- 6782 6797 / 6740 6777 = 0.040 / 0.032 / 0.811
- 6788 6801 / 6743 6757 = 0.022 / 0.018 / 0.802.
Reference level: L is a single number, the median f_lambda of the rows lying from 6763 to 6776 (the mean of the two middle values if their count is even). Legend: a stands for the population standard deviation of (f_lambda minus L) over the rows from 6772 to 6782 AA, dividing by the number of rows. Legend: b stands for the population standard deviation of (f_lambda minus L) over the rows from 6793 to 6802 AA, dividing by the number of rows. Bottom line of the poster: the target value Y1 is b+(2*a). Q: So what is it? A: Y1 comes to 0.06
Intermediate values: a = 0.0200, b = 0.024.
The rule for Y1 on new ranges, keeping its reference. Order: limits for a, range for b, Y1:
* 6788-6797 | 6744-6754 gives 0.04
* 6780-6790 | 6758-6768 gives 0.06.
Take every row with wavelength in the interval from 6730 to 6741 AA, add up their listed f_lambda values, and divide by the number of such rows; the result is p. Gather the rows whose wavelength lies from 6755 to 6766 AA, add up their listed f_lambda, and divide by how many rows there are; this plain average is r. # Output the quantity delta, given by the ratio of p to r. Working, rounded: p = 0.833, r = 0.80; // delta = 1.04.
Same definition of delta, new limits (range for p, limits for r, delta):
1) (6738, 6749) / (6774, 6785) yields 0.99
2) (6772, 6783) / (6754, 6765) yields 1.03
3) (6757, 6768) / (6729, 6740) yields 0.95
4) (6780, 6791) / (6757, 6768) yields 1.04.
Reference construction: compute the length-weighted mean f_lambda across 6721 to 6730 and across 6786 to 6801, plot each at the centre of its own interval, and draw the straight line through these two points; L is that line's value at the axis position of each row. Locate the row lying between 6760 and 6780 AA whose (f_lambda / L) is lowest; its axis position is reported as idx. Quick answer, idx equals 6763.83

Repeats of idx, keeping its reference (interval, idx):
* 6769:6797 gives 6782.54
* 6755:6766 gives 6763.83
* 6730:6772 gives 6751.38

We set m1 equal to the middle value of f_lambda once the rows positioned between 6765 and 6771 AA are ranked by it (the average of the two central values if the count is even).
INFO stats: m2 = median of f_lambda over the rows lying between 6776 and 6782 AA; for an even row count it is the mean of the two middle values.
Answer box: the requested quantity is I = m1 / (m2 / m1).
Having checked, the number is 0.80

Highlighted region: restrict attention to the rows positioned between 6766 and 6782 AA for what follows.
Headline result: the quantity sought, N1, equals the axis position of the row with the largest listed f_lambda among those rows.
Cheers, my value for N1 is 6773.18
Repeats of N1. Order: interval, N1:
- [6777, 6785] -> 6777.86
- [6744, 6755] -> 6745.16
